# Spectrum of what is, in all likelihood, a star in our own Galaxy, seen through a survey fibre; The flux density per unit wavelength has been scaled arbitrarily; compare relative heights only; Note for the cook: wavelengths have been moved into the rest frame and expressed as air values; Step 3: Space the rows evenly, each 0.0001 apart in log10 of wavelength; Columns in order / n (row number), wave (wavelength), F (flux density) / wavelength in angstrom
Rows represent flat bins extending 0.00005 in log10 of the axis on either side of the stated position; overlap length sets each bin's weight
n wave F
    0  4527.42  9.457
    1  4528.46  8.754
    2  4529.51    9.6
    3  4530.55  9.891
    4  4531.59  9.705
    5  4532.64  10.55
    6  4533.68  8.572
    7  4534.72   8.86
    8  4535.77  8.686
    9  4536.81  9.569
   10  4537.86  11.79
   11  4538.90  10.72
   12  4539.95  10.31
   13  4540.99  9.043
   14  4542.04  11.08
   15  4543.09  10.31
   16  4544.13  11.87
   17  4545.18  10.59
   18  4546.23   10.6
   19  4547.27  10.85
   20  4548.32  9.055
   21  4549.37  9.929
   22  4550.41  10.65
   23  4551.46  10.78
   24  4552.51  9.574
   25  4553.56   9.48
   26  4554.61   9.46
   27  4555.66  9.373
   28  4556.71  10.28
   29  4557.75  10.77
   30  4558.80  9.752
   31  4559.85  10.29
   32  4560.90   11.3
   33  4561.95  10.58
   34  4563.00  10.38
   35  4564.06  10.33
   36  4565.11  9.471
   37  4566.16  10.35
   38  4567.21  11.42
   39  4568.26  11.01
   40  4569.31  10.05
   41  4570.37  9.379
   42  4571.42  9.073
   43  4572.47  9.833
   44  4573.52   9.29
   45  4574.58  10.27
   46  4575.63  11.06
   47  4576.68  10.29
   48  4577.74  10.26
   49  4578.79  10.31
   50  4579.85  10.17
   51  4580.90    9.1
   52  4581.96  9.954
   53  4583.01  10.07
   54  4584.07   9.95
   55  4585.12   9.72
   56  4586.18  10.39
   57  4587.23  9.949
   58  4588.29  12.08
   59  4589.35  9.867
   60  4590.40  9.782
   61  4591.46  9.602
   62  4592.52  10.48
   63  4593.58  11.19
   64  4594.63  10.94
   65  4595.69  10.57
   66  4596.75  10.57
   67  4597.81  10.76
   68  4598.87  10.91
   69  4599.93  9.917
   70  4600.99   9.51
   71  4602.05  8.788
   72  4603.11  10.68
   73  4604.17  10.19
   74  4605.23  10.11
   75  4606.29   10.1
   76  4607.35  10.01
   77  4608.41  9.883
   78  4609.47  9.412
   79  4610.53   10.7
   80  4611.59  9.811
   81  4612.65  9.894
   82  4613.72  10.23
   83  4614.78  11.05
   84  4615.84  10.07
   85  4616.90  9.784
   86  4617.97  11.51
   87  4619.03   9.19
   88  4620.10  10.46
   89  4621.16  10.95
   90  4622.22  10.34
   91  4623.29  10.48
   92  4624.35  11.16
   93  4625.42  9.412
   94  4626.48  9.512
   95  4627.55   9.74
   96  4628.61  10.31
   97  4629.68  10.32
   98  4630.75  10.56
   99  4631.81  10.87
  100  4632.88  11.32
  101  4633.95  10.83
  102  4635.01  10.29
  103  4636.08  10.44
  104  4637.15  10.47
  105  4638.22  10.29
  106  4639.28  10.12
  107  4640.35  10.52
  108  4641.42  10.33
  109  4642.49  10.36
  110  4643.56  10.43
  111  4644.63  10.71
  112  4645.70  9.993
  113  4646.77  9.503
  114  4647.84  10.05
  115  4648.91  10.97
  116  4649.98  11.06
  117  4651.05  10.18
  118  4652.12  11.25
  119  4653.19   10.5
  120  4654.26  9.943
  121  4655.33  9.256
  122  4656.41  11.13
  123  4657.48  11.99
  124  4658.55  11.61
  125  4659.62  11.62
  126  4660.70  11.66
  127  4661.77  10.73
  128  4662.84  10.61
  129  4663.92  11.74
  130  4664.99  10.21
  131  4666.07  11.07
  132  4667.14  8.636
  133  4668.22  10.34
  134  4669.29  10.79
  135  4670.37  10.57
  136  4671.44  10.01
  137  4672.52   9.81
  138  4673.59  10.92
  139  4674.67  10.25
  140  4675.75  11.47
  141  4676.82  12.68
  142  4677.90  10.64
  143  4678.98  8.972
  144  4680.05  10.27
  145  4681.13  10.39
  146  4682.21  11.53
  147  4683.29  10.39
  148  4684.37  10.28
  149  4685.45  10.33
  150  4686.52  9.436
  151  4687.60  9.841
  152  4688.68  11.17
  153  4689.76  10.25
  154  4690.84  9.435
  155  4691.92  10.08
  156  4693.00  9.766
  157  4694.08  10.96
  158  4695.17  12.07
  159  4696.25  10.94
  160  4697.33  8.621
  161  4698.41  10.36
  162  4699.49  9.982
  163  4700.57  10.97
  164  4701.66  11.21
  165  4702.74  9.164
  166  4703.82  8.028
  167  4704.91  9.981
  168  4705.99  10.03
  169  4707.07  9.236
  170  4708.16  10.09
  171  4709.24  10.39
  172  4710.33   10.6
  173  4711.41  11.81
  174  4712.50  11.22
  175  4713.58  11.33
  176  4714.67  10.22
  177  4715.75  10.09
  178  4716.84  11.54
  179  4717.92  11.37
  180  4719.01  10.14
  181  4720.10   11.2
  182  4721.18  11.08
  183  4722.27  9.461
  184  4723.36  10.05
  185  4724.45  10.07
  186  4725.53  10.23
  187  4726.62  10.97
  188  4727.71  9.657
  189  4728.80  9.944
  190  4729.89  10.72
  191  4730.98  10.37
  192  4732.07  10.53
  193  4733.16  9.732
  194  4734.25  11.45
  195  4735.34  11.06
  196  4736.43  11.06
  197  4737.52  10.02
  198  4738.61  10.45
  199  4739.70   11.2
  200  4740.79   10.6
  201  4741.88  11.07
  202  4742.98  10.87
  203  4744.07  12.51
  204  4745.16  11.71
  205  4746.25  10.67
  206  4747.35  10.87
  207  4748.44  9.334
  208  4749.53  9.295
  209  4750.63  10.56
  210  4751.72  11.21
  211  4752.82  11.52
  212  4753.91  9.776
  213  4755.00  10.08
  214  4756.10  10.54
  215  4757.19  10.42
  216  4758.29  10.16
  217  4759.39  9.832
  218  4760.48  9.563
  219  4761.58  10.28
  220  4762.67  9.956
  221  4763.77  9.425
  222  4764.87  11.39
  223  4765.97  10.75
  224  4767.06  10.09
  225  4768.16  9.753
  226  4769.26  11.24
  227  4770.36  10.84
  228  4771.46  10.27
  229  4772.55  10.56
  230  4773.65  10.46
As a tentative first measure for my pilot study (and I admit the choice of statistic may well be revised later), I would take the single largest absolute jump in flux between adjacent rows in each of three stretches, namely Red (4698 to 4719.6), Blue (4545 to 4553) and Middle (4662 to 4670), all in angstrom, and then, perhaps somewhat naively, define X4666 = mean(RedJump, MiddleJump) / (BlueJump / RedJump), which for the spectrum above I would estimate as 2.6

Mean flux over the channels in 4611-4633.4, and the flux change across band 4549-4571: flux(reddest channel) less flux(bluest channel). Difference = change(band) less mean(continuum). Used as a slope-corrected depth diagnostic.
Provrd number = -10.9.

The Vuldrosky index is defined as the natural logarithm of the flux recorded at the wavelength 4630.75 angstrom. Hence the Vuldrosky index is 2.36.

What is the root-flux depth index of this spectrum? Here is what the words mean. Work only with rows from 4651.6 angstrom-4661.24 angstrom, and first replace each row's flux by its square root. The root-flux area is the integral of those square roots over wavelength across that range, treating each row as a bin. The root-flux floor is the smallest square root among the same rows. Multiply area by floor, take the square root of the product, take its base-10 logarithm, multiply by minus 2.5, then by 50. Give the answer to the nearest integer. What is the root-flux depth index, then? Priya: -124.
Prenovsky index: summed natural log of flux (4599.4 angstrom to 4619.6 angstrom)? 43.8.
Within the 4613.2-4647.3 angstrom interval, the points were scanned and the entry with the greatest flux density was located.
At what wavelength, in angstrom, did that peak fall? 4617.97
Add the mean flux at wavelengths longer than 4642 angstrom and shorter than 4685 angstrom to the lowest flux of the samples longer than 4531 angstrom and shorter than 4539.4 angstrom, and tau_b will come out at 19.2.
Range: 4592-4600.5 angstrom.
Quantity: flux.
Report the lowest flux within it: 9.917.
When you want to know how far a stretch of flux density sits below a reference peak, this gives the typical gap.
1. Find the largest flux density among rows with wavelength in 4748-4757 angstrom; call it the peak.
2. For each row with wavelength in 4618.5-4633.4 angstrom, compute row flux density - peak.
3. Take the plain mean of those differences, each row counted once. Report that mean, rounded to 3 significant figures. -1.19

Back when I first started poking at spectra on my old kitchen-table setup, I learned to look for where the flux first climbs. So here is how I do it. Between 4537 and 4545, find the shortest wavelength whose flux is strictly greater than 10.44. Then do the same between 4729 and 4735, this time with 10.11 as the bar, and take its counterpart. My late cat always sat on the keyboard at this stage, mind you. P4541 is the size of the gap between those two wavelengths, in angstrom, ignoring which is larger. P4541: 192.0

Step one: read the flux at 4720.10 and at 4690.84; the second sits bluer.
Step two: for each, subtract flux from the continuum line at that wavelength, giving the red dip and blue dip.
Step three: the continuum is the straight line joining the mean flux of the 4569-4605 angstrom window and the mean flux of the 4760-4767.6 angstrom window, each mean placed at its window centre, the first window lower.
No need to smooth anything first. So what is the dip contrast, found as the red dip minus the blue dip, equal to -1.8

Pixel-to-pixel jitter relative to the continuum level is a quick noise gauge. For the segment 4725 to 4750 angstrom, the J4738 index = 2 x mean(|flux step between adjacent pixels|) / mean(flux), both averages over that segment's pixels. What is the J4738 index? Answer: 0.131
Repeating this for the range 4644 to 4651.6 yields 0.117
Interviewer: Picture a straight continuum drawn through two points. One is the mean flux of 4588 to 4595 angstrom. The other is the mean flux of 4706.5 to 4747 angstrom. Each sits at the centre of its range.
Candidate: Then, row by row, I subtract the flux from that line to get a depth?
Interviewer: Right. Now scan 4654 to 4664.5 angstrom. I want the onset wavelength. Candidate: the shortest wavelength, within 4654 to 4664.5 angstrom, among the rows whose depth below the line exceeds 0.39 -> 4654.26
